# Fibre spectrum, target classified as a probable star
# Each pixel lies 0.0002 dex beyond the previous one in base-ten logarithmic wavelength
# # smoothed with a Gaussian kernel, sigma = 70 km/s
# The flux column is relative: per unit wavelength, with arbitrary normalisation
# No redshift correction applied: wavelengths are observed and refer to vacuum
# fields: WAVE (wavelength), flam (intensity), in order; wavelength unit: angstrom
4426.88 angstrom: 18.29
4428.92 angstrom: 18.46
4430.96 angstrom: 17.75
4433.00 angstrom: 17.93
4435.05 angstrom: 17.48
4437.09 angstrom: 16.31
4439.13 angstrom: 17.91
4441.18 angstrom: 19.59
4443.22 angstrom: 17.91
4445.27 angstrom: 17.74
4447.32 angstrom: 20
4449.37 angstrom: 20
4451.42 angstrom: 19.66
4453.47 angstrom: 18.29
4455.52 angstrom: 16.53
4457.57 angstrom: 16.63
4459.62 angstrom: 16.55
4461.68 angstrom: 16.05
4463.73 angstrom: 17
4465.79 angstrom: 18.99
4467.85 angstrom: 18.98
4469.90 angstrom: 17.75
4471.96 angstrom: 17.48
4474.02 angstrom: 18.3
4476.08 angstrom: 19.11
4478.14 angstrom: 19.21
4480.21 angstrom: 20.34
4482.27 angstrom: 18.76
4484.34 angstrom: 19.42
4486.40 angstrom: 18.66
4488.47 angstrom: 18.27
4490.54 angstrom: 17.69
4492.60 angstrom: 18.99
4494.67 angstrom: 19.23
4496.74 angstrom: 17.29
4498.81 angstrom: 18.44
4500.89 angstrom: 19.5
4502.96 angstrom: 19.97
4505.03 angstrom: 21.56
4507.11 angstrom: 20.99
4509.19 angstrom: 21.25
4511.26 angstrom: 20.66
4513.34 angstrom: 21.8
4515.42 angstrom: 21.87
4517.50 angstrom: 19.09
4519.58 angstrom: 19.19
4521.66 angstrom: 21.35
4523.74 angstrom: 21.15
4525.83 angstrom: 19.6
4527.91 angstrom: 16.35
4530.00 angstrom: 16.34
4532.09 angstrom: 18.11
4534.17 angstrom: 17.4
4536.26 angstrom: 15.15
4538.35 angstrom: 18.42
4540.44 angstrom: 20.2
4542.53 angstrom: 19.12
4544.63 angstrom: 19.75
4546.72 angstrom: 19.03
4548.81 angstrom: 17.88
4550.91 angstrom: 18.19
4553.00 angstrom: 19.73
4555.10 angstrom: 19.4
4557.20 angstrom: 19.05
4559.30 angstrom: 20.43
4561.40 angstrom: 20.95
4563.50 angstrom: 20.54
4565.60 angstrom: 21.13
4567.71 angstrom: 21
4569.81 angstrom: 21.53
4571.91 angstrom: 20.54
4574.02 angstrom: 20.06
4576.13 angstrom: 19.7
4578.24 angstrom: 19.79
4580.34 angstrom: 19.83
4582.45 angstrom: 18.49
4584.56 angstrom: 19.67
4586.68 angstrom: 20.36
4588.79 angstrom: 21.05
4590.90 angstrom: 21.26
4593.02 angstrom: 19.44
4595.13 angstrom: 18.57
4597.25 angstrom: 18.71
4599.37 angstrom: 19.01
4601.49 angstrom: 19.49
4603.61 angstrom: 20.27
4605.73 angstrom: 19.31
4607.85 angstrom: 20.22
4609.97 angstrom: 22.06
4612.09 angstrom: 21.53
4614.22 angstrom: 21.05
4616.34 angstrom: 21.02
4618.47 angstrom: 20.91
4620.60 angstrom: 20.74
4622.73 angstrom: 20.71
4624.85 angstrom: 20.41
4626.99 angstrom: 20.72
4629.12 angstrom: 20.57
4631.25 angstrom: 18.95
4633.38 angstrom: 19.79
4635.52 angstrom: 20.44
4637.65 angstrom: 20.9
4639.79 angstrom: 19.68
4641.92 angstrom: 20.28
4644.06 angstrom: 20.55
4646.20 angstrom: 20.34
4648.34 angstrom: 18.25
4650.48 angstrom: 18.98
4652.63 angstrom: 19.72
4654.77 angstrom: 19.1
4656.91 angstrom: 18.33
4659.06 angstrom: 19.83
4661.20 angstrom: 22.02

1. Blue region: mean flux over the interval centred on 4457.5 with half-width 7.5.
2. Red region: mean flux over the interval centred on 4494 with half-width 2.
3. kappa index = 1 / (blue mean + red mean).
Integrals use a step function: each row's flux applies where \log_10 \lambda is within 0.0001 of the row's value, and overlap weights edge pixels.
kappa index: 0.0275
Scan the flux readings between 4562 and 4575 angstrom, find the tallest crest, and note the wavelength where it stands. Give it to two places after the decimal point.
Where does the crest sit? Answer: 4569.81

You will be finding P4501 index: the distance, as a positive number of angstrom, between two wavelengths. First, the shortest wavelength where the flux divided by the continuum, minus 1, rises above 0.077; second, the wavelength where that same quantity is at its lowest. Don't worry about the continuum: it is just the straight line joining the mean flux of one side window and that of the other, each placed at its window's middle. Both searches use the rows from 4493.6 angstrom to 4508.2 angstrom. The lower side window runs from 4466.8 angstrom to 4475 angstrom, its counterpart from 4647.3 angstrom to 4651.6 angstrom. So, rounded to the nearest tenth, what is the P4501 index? 6.2 angstrom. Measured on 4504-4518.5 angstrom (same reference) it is 12.5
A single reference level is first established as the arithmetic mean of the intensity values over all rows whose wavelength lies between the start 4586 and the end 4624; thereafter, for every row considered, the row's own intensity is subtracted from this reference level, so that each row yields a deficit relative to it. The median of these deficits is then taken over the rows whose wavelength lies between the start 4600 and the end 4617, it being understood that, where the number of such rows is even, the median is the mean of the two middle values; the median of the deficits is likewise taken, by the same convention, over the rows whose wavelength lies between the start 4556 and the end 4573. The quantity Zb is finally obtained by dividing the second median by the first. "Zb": 1.3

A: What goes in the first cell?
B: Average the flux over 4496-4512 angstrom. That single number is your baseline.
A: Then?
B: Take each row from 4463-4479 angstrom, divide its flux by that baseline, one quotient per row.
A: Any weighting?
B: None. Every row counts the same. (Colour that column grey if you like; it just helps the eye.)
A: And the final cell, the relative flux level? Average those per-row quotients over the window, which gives 0.92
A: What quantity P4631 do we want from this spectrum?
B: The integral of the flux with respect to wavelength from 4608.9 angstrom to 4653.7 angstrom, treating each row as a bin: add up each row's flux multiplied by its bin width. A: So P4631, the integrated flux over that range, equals 912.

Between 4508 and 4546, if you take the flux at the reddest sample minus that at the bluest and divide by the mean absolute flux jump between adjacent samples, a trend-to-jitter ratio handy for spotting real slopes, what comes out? -1.1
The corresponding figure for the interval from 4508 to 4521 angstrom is -2.2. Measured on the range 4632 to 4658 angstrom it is -1.9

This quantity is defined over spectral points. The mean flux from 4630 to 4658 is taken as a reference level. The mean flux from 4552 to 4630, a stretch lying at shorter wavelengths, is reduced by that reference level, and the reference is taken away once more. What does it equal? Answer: -19.0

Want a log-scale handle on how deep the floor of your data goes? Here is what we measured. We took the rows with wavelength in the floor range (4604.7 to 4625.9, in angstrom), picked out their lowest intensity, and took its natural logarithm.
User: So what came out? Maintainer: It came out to 2.96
